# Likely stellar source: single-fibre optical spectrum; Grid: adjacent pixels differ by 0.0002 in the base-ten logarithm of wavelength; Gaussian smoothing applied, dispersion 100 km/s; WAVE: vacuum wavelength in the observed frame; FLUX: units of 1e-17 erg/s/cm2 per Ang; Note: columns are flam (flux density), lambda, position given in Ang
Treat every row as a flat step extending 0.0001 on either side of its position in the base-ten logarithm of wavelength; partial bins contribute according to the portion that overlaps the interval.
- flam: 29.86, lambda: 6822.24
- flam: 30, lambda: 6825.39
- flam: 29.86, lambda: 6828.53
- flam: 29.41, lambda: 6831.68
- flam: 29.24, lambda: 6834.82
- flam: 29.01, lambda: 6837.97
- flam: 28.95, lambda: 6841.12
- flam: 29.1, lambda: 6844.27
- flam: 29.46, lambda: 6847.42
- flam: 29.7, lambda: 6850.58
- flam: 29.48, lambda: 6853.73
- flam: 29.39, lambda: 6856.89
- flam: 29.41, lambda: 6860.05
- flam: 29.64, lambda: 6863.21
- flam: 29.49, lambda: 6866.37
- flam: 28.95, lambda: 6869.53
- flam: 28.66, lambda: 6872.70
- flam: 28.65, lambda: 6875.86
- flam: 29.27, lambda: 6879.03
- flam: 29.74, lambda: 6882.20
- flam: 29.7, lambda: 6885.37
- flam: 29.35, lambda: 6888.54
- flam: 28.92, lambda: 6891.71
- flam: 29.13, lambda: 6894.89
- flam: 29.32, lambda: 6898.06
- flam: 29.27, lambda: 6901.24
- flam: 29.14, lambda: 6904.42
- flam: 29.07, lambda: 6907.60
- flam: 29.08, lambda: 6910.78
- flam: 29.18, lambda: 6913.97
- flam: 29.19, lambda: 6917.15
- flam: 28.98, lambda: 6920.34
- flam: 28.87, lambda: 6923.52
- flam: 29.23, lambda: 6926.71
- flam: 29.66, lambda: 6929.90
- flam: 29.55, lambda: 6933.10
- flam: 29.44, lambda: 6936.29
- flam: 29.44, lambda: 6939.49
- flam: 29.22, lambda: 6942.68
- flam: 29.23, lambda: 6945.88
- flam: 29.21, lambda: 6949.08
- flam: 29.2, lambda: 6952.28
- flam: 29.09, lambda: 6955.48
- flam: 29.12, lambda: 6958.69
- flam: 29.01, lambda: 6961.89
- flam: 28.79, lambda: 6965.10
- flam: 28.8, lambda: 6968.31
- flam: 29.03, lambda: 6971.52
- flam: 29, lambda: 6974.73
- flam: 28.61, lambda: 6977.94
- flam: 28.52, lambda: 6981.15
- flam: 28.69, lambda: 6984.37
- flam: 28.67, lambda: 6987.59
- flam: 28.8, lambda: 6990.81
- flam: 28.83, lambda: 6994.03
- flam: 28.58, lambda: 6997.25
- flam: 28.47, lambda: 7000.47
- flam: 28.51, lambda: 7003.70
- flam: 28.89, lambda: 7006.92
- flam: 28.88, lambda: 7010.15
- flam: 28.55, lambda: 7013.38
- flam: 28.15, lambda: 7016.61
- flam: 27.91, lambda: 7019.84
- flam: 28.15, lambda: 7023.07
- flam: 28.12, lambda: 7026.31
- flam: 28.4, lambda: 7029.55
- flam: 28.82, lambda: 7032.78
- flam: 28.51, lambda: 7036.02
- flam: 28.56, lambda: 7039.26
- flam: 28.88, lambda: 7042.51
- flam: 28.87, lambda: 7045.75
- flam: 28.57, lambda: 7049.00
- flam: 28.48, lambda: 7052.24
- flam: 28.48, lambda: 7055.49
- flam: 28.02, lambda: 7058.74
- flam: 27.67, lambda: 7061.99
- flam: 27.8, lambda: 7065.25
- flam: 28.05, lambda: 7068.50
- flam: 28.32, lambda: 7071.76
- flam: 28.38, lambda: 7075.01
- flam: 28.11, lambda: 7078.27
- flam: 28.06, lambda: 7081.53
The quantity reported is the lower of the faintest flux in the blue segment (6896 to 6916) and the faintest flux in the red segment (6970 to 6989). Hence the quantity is 28.5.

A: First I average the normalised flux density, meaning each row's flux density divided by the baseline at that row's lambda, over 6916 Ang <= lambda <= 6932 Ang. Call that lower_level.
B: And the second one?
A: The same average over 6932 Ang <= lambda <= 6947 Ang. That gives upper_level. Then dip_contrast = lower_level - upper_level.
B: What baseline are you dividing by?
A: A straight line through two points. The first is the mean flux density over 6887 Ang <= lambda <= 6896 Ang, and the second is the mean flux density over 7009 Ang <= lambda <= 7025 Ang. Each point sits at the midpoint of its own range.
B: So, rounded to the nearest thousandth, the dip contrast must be -0.010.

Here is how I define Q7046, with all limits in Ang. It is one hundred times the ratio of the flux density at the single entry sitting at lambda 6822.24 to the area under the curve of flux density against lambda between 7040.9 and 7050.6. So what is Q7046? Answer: 10.7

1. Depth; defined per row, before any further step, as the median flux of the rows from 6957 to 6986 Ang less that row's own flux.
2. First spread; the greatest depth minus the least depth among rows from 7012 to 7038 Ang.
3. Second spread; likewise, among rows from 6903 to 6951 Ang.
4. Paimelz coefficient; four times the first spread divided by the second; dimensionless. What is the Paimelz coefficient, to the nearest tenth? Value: 4.6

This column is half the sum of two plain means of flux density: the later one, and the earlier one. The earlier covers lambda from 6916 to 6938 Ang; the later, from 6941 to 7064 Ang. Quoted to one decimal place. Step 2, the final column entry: 29.0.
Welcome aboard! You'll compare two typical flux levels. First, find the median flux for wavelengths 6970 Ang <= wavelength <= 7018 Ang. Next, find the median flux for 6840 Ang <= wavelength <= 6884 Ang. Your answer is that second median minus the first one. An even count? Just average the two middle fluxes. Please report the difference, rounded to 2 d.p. 0.73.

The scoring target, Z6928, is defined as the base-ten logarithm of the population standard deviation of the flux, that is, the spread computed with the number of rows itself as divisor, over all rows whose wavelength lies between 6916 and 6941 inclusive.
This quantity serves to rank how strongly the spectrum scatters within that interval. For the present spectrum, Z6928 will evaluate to -0.59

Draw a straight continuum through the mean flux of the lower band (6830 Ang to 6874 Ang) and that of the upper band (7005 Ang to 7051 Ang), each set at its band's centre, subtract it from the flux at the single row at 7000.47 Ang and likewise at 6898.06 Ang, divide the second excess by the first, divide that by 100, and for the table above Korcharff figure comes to -0.014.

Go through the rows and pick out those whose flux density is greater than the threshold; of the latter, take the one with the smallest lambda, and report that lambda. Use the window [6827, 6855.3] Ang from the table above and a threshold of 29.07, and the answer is 6828.53 Ang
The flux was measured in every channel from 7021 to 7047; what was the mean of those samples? 28.5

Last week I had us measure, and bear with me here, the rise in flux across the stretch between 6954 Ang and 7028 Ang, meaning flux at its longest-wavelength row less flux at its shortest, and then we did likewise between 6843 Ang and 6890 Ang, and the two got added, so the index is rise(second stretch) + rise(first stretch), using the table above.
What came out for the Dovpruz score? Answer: -0.72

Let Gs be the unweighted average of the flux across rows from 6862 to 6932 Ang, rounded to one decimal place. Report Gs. 29.2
